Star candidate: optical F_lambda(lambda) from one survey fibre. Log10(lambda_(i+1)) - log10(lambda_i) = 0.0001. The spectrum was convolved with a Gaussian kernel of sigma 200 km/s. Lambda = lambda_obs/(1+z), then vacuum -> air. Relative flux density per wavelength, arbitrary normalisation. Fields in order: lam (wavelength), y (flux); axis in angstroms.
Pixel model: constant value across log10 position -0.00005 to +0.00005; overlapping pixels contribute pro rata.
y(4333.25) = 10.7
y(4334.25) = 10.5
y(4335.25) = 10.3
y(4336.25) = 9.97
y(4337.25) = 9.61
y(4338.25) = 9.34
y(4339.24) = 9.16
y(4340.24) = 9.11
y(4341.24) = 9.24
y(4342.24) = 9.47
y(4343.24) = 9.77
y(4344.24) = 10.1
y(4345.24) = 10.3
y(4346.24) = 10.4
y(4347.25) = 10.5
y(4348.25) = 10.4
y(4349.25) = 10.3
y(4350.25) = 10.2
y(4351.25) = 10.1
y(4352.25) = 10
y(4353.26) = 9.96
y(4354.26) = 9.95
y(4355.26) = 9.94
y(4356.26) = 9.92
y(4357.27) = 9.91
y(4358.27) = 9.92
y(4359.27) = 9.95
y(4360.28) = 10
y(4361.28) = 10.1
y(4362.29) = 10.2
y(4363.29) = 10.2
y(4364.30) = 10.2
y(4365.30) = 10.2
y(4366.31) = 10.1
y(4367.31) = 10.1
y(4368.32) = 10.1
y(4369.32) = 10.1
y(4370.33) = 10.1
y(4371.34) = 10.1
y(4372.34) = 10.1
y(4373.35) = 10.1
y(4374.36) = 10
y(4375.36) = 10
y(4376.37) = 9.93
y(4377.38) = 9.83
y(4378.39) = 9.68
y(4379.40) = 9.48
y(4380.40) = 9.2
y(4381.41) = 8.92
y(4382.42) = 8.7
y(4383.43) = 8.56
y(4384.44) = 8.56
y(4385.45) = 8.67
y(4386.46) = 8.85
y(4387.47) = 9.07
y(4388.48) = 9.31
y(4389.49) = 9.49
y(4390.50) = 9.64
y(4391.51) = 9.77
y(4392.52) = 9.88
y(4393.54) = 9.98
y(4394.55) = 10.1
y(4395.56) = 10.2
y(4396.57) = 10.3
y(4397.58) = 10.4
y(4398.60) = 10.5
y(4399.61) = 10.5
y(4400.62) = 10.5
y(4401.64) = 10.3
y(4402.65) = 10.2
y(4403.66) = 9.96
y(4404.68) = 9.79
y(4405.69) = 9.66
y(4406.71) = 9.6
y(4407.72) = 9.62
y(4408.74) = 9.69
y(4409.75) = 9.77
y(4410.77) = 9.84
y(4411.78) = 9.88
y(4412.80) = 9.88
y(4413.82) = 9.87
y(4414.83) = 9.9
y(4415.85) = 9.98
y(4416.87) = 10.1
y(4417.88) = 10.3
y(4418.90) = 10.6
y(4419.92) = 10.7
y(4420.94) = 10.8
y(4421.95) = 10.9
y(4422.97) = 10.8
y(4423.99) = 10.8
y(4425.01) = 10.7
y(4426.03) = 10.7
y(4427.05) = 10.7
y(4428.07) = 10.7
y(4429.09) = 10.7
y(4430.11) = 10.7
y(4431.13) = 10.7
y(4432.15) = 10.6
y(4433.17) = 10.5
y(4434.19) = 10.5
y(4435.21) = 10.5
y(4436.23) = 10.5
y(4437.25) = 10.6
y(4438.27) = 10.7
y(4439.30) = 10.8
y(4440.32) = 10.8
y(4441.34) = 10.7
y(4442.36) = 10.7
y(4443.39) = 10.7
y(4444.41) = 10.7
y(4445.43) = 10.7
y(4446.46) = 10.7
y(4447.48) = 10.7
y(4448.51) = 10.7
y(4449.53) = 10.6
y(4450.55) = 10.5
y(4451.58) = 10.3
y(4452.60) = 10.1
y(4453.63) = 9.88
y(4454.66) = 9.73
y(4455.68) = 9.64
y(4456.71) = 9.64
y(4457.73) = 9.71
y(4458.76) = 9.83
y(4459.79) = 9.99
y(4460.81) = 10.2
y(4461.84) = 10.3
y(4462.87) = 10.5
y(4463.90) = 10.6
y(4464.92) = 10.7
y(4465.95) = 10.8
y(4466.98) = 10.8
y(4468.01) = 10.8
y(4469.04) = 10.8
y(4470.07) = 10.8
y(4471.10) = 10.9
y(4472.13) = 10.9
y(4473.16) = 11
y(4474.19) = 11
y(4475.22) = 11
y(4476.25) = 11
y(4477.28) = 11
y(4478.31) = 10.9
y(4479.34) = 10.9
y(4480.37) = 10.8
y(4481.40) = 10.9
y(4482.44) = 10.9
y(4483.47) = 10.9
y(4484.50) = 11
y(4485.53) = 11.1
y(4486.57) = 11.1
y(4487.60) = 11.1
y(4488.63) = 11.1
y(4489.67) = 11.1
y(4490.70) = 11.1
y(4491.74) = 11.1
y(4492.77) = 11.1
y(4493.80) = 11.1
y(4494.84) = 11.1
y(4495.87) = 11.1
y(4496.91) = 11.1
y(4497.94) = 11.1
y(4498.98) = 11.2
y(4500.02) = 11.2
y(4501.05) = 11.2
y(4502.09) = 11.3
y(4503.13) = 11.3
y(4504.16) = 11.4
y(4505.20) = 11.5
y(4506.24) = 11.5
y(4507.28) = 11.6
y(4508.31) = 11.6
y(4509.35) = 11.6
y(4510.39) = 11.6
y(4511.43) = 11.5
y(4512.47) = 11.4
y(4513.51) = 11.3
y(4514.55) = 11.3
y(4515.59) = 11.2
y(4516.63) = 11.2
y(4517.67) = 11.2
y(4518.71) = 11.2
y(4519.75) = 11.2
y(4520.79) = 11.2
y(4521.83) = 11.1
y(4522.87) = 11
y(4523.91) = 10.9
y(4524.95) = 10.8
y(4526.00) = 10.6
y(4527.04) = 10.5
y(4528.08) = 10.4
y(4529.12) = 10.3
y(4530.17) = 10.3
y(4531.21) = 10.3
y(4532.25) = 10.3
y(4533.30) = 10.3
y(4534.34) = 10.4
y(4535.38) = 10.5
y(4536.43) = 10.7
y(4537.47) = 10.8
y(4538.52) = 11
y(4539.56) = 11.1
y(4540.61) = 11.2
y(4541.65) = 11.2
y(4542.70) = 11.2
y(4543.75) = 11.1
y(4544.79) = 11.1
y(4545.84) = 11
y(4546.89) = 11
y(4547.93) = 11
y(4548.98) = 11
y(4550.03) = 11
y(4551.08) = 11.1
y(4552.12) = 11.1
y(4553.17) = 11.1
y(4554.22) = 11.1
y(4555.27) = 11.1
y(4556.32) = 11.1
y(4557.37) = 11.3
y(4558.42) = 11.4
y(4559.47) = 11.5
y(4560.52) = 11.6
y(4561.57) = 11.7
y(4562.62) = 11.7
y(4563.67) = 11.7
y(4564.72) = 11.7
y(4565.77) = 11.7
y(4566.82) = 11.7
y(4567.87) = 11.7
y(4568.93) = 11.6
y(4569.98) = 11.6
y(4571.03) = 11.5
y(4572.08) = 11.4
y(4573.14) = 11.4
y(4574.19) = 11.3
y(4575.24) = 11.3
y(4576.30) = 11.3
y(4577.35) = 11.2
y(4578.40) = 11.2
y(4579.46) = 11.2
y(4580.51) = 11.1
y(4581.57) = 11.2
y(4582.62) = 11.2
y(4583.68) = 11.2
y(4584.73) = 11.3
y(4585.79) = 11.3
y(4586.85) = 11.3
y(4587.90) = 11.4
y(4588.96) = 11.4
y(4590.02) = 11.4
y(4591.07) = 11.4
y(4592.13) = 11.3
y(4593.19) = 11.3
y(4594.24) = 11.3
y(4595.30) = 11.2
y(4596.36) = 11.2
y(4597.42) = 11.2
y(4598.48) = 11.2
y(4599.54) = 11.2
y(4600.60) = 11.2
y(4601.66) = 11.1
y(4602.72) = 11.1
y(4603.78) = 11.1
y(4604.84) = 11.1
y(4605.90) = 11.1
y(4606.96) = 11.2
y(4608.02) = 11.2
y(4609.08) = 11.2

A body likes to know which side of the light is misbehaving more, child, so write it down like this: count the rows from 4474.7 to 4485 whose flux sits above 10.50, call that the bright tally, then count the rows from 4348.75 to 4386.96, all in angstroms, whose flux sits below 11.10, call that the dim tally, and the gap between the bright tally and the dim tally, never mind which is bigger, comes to 28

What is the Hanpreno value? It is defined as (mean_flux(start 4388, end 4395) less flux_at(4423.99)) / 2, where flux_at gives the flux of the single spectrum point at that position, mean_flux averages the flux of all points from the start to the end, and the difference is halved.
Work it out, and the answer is -0.5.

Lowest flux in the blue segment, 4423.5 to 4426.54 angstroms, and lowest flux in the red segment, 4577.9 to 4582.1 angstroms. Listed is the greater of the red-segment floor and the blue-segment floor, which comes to 11.1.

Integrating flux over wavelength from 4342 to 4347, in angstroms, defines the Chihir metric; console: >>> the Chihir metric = 50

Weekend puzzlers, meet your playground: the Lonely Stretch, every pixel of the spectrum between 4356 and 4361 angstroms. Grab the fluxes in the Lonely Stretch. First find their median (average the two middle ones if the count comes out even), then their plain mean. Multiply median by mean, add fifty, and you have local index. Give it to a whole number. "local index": 149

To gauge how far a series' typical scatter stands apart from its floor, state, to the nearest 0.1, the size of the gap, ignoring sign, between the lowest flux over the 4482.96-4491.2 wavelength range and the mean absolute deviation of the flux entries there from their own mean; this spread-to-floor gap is 10.8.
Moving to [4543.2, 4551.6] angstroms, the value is 11.0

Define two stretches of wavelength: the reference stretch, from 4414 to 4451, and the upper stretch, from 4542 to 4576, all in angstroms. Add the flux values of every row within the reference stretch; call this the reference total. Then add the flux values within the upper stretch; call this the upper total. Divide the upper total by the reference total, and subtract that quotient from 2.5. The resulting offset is 1.6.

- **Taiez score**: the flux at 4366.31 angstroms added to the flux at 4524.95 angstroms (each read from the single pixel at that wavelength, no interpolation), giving 20.9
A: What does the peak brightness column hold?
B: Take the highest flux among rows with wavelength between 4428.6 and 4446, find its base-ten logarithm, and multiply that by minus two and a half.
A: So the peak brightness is -2.58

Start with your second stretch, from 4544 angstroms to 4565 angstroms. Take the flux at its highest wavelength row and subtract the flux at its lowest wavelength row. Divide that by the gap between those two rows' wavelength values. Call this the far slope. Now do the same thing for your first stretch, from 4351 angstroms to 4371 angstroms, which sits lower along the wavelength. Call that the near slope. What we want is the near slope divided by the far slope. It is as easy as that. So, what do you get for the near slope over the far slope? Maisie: 0.0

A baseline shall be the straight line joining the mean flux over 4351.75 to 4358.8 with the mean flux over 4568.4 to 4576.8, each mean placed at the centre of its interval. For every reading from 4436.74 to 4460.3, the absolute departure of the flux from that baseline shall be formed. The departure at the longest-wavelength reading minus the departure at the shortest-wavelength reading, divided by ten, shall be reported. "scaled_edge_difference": 0.057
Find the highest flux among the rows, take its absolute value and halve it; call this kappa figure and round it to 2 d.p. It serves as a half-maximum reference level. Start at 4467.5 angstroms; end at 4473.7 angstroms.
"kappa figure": 5.50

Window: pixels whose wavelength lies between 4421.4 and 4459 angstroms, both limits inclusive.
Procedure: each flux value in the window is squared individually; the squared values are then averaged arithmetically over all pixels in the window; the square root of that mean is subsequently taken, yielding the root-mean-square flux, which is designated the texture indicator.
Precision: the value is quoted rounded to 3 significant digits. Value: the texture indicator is 10.5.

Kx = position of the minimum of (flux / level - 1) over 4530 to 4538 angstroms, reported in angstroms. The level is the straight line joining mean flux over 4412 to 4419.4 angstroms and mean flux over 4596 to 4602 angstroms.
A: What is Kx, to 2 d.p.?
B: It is 4533.30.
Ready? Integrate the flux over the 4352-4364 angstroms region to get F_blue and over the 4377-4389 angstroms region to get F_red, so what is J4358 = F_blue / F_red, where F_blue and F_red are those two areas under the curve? 1.10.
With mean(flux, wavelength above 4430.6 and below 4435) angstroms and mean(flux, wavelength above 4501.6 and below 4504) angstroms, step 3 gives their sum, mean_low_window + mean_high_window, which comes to 21.9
